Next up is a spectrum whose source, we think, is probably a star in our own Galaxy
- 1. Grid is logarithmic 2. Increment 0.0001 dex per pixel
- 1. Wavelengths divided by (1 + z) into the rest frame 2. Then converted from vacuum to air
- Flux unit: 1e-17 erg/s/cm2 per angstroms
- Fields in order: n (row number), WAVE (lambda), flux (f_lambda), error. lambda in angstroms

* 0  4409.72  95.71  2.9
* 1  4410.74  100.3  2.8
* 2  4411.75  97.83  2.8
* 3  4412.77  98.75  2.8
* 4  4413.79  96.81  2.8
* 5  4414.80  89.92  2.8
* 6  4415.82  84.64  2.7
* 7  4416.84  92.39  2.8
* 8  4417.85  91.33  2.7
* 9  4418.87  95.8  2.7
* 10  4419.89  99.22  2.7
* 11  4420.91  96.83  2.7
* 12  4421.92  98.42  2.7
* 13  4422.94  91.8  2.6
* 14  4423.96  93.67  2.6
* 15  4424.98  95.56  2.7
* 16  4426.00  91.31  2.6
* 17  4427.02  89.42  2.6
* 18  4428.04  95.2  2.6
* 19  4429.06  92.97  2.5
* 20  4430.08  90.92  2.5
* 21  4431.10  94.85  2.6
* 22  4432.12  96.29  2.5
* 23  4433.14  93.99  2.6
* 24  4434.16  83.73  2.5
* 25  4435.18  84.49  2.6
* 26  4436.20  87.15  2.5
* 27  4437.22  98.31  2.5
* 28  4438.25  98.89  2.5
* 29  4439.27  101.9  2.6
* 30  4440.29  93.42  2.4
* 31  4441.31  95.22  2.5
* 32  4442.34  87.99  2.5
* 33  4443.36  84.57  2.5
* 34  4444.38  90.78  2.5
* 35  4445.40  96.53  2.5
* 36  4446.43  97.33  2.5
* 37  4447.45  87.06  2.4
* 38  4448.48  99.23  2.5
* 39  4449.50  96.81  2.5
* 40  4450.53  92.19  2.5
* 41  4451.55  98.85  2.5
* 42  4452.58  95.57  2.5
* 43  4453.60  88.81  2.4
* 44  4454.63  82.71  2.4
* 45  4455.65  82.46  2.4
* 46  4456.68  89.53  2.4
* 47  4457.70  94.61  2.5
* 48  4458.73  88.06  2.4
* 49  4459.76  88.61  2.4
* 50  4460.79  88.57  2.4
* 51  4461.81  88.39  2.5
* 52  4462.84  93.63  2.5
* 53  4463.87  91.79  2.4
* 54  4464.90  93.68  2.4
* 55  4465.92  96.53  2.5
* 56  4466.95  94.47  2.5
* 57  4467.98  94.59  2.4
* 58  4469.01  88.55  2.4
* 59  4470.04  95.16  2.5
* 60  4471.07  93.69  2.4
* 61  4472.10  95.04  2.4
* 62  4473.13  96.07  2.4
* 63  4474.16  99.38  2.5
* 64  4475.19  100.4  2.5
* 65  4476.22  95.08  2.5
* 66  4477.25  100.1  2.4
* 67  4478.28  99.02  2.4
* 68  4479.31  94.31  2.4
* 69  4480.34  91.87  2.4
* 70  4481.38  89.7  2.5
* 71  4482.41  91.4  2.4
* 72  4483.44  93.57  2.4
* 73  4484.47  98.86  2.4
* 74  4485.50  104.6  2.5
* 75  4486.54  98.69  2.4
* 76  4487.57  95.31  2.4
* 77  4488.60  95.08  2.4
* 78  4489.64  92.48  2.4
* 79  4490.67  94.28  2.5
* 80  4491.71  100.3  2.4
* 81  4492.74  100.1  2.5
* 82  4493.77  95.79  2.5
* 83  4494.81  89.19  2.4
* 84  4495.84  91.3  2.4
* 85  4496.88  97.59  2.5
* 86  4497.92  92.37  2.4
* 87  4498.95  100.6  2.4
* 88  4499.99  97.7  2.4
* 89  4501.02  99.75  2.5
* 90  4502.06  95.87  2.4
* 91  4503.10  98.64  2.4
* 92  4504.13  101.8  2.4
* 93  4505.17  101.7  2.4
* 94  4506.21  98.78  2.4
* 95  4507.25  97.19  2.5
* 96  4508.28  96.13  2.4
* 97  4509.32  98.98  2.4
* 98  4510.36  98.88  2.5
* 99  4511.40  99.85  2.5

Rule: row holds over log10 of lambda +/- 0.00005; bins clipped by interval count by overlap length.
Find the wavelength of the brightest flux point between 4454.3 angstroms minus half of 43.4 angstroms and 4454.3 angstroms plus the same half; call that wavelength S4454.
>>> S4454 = 4439.27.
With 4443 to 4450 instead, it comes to 4448.48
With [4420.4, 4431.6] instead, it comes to 4421.92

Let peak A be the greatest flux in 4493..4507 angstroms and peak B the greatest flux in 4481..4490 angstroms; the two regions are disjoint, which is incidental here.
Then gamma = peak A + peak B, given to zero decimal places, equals 206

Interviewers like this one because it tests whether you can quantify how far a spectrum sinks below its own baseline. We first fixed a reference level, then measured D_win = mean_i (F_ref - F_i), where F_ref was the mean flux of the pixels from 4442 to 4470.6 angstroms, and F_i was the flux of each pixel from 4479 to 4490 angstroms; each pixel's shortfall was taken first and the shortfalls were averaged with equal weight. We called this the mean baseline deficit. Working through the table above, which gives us -3.4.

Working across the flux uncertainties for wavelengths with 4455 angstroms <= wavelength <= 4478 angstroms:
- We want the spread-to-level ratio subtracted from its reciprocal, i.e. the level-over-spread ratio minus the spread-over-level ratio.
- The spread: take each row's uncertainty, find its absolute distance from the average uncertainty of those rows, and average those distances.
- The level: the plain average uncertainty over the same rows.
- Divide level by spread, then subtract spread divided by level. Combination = 50.5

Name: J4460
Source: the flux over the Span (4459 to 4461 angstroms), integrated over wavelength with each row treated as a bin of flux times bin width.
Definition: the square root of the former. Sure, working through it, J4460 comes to 13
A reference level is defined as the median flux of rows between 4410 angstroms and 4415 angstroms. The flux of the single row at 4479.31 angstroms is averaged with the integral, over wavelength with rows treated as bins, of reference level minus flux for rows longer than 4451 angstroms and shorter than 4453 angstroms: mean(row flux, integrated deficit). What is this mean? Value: 47.8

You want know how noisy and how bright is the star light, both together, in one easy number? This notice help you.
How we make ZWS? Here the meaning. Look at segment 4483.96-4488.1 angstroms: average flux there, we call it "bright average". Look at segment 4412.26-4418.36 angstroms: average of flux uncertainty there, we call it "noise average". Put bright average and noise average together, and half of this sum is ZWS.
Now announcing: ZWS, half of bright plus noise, 51.1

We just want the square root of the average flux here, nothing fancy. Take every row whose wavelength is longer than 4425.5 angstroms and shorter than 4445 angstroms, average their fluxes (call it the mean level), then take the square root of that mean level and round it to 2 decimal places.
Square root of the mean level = 9.60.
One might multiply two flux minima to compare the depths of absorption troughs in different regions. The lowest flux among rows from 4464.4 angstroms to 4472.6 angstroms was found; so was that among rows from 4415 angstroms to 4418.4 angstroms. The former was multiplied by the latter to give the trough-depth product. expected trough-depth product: 7495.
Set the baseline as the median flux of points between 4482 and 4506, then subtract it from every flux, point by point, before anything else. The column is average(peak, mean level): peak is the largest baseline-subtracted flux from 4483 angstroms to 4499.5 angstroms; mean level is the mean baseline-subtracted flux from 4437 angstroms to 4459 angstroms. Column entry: 1.1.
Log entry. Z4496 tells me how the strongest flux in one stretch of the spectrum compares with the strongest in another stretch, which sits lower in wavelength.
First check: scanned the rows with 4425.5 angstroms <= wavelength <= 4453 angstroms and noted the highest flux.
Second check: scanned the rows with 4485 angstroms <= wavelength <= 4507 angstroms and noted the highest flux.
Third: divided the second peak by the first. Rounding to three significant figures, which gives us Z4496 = 1.03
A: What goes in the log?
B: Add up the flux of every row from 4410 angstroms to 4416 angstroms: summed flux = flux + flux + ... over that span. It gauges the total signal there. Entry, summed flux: 568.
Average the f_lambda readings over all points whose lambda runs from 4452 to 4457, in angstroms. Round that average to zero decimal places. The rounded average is 88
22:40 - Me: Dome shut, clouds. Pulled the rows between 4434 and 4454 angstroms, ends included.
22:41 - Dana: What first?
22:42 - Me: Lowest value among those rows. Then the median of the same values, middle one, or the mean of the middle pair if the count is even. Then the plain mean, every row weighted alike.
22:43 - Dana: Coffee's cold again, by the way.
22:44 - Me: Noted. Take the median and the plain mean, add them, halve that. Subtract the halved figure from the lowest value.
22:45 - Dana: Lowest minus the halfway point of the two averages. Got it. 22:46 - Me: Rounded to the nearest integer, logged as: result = -10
